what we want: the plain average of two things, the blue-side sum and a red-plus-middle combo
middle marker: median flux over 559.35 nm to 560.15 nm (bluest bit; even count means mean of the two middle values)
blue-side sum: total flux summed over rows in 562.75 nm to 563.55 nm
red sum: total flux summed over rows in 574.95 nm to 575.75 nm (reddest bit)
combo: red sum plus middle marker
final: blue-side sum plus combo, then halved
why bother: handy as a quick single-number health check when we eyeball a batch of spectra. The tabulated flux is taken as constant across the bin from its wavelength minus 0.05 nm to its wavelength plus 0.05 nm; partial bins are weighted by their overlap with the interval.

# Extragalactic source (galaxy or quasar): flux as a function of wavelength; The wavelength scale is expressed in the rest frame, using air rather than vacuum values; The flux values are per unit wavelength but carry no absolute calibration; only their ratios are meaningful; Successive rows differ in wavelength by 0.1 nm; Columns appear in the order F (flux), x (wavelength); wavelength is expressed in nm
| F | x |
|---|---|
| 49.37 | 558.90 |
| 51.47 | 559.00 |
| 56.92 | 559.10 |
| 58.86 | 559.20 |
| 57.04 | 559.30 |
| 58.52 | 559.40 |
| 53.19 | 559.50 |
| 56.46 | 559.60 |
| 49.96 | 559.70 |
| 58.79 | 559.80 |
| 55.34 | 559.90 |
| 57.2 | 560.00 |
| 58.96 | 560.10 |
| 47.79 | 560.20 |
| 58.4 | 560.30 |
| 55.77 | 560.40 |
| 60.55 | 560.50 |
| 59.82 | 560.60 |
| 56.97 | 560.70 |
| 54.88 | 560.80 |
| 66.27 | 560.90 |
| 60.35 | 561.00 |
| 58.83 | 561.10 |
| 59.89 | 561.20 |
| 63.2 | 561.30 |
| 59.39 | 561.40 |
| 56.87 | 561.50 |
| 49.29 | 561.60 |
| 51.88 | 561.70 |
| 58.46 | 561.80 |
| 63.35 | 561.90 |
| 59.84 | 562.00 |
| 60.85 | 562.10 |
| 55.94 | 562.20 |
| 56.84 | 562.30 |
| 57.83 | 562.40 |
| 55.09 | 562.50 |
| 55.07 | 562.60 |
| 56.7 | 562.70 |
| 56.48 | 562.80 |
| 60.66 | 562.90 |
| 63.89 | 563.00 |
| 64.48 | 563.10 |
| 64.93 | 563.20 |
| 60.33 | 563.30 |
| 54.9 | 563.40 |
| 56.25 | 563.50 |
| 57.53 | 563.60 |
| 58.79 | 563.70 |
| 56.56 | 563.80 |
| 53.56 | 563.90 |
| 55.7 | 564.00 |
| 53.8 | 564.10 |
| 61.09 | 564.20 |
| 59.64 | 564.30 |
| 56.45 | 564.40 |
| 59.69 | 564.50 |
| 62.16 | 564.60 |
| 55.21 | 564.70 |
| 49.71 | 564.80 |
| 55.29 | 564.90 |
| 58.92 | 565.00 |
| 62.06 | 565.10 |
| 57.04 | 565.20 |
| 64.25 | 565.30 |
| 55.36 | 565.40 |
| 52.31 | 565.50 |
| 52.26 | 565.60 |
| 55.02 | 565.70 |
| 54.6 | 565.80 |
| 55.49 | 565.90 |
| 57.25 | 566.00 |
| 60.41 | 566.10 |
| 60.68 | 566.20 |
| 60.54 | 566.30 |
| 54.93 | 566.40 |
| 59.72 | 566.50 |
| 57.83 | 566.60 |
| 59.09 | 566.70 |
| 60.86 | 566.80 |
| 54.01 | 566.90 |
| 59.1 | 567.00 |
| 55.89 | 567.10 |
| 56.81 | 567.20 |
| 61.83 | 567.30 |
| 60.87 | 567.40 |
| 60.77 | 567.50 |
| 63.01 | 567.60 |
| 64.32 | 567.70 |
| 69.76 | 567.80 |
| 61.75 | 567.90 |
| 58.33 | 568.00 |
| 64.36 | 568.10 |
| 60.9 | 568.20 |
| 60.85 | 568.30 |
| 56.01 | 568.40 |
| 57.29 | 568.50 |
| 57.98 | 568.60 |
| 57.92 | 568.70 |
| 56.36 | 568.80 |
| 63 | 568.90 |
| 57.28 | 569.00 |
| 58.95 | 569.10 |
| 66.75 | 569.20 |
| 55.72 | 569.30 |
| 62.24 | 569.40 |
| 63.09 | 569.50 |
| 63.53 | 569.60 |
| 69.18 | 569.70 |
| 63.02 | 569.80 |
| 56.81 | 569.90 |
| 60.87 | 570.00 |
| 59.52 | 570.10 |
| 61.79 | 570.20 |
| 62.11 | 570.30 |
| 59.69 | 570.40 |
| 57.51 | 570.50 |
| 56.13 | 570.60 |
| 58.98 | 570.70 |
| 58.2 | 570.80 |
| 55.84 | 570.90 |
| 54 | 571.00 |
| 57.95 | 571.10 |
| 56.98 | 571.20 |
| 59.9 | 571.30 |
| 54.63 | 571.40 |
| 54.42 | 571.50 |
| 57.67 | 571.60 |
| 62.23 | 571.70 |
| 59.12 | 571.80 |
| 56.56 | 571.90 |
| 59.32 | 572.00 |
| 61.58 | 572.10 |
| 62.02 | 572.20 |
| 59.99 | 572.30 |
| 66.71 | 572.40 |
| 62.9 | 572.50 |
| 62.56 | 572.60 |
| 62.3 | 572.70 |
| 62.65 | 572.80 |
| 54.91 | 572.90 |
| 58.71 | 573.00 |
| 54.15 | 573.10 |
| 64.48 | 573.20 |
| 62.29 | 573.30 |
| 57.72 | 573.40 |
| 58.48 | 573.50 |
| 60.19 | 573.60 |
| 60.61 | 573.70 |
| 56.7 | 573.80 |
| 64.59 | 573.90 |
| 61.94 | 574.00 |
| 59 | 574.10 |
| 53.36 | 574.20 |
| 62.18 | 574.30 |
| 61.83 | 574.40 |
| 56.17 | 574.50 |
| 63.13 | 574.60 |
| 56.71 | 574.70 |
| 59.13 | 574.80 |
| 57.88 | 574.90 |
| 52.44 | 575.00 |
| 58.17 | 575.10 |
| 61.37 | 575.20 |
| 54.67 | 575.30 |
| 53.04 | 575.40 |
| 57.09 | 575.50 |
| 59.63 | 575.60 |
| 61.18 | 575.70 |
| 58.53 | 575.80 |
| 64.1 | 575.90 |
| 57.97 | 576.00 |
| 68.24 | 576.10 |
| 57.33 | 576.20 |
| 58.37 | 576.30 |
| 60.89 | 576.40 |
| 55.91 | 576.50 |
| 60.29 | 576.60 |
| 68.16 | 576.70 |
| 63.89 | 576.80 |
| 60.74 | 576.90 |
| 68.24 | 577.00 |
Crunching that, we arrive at 498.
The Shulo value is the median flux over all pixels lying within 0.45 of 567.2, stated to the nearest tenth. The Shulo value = 60.8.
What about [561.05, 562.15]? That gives 59.4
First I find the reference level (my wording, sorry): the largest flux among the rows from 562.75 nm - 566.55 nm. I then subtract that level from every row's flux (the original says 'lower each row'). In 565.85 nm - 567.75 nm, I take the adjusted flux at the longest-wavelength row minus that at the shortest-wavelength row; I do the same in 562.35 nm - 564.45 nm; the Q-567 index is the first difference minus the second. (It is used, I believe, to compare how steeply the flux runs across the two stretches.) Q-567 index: 10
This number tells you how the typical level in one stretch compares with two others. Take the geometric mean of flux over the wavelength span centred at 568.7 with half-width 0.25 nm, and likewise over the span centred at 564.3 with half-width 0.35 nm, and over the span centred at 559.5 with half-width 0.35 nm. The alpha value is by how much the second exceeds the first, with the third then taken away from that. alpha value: -56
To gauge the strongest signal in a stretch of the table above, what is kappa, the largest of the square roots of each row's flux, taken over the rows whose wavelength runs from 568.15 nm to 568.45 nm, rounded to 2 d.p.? 7.80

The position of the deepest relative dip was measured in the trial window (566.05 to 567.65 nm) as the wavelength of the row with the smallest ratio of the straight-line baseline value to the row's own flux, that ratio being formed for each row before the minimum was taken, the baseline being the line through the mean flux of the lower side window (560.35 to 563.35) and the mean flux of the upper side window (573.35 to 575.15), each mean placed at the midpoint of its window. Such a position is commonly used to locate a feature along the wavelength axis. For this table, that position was 567.60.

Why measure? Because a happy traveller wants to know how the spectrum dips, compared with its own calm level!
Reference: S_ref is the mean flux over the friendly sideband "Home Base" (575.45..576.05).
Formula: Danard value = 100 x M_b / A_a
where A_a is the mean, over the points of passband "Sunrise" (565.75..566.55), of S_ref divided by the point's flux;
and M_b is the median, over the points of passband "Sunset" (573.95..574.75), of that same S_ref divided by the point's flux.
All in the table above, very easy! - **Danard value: 96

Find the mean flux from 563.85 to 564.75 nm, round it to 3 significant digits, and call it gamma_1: 57.5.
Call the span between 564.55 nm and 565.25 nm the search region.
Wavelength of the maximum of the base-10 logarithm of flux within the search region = 564.60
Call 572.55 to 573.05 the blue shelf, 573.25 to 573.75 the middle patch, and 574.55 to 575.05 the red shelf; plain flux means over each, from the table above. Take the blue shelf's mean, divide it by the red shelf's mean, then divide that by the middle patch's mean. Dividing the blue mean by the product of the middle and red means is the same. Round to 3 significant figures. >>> 0.0174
